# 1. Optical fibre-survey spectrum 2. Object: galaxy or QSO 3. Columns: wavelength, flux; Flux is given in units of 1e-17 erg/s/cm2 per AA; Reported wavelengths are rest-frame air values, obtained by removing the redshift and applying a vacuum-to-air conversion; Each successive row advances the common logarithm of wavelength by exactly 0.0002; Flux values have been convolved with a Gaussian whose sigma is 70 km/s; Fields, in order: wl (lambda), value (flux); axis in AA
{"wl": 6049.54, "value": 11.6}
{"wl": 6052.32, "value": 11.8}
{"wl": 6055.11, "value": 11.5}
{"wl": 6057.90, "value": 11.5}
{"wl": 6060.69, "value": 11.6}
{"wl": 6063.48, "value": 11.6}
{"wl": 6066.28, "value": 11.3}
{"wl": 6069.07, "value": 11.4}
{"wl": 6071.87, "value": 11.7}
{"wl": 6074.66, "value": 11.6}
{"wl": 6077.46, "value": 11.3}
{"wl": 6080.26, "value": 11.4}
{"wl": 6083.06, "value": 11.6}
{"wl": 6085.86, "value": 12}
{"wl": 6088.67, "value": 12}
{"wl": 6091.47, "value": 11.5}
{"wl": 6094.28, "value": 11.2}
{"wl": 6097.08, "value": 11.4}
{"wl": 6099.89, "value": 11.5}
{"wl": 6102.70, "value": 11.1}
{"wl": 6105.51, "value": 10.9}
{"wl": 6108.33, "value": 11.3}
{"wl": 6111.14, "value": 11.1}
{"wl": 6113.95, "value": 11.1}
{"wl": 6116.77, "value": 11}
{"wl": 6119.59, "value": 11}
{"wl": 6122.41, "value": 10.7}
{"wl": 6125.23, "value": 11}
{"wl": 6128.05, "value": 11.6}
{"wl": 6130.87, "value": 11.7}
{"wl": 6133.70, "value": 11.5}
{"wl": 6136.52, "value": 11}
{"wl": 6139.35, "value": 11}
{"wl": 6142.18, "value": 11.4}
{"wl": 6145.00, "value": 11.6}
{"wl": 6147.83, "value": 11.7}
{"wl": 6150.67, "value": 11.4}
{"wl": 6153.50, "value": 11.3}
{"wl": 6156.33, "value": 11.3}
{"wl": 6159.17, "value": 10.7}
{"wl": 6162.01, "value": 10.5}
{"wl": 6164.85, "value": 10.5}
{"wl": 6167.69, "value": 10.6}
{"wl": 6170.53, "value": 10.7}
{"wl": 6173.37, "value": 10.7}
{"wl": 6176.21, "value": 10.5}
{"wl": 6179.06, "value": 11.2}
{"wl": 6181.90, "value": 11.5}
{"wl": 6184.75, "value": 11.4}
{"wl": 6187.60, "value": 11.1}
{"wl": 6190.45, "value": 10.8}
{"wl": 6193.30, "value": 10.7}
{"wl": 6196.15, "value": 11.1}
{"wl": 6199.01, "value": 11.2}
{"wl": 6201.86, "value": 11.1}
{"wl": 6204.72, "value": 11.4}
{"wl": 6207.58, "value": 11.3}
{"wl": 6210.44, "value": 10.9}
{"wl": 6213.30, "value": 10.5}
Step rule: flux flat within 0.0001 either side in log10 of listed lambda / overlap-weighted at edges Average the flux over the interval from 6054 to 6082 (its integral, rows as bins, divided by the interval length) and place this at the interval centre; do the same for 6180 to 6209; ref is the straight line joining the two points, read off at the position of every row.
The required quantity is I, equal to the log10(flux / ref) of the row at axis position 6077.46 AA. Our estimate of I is -0.006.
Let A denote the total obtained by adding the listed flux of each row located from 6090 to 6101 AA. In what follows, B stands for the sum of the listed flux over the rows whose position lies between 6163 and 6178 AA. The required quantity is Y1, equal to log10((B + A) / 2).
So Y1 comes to 1.69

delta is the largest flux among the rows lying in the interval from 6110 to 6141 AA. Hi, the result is 11.7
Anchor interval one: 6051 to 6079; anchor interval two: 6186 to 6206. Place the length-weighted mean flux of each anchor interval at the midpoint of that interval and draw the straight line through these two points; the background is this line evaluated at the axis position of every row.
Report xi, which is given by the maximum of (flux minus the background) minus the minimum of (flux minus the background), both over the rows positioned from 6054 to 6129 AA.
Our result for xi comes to 1.18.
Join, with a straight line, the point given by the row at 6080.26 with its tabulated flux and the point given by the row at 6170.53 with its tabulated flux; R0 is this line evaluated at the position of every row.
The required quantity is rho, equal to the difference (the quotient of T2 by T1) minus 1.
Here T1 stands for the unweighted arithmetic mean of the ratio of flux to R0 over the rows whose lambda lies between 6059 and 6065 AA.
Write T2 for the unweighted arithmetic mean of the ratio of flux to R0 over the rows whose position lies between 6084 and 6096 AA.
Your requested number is 0.026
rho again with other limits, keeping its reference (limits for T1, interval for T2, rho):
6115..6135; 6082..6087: 0.023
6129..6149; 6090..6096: -0.037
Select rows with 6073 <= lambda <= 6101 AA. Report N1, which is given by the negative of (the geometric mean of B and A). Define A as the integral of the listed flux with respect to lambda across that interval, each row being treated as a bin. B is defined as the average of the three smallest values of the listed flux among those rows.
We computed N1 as -60.5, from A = 324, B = 11.3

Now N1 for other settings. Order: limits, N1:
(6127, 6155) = -59.6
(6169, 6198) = -58.2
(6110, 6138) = -58.4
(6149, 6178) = -57.4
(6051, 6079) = -60.5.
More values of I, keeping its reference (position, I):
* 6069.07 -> -0.003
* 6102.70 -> -0.012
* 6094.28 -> -0.009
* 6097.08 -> -0.001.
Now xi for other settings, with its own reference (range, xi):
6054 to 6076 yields 0.42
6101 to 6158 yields 1.09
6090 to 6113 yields 0.58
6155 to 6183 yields 1.07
